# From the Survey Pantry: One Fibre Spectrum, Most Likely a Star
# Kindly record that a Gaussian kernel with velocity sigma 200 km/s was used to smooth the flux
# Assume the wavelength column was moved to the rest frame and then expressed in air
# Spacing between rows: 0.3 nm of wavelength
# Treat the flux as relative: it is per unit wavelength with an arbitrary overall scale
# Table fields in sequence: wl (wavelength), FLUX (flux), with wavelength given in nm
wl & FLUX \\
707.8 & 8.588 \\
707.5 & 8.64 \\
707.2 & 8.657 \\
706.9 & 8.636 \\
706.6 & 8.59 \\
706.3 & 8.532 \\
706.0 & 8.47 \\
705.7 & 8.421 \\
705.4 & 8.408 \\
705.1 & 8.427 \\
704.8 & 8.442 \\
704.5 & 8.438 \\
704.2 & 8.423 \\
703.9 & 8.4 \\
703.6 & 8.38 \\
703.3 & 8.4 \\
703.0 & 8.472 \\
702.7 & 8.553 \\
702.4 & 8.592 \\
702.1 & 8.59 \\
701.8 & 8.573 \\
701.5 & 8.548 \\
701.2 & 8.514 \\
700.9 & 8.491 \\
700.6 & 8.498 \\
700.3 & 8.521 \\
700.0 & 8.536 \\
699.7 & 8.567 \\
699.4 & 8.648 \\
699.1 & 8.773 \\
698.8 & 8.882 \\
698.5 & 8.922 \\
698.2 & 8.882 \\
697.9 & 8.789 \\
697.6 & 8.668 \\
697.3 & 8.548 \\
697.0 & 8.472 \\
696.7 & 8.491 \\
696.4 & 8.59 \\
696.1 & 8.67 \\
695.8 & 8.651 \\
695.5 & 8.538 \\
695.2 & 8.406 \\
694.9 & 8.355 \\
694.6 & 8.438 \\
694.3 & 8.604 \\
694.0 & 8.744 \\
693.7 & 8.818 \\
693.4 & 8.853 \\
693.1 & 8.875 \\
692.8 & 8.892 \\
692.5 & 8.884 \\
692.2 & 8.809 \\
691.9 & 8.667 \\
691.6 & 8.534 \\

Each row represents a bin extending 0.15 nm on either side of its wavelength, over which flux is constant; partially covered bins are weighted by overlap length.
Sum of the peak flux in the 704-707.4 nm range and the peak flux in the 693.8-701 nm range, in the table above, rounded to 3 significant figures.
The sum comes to 17.6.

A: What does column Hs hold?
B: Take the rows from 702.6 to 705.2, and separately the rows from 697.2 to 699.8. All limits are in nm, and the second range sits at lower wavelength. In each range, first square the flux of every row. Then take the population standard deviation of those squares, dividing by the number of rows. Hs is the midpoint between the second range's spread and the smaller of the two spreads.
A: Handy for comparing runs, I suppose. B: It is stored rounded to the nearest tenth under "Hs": 1.6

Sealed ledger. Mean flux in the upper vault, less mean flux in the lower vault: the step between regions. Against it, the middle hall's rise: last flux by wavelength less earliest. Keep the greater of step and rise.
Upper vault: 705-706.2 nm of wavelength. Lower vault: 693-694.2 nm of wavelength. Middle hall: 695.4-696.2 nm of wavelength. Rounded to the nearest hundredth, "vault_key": 0.13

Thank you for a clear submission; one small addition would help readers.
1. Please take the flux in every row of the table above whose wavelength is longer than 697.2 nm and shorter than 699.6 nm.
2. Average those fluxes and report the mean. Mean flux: 8.76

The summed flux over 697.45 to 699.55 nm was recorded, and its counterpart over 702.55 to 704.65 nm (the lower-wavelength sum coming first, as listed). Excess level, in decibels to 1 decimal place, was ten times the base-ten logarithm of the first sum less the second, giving 4.0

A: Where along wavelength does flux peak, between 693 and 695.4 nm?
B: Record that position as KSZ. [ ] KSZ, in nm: 693.1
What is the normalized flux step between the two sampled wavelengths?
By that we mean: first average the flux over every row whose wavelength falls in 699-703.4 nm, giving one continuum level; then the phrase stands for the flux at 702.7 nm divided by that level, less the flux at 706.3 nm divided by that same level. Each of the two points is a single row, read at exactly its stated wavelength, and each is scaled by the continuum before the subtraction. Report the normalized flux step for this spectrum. 0.00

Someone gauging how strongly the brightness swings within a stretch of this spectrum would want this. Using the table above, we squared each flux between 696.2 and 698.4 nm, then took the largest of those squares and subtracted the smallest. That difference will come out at 7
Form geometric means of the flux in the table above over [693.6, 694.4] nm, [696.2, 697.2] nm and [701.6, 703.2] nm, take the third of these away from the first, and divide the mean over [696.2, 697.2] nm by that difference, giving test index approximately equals 51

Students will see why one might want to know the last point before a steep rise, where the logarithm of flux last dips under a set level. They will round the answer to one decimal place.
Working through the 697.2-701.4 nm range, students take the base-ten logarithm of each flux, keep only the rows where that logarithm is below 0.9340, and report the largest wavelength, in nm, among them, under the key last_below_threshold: 701.2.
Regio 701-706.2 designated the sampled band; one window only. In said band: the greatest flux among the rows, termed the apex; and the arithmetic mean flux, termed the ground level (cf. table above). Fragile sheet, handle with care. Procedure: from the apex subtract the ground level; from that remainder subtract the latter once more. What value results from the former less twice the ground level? -8.36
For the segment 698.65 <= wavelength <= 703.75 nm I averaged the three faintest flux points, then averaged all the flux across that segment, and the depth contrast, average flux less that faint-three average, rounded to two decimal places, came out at 0.14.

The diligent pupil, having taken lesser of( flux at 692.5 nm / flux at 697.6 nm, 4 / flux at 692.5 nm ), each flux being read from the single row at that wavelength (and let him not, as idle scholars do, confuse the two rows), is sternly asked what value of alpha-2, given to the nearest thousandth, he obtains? 0.450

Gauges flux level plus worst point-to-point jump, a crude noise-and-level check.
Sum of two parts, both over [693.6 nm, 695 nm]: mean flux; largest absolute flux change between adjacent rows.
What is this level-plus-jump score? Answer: 8.76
